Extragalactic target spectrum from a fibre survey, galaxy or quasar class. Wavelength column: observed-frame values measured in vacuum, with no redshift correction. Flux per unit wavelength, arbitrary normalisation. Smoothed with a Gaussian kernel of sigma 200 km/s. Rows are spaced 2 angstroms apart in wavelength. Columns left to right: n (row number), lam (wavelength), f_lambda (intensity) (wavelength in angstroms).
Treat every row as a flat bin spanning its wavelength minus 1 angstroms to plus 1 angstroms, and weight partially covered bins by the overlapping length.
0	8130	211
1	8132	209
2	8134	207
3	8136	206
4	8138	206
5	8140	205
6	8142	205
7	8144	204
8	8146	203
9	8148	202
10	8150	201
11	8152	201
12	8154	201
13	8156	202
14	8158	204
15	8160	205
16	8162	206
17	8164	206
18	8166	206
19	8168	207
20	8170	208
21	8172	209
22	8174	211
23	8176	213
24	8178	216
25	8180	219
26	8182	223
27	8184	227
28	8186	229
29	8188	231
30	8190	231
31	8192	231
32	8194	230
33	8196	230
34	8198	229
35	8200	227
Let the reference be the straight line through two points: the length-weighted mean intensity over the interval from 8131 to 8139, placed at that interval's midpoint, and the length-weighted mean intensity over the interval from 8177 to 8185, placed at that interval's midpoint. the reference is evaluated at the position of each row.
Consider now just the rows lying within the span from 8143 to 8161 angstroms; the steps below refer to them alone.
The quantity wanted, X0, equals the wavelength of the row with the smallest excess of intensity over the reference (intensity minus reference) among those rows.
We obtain 8154 angstroms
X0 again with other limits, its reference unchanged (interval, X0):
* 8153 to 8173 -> 8154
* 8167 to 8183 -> 8168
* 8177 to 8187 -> 8178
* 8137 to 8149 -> 8148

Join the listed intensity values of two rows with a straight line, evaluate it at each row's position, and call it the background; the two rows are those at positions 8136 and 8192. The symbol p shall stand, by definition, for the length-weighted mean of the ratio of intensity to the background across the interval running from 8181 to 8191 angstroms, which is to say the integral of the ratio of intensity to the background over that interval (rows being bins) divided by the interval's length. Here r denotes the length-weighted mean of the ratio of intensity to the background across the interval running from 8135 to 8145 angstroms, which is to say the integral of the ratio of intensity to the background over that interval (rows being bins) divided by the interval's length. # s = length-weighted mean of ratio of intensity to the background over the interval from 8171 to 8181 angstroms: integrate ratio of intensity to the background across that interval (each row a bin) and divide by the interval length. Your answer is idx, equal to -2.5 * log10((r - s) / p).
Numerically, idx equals 3.7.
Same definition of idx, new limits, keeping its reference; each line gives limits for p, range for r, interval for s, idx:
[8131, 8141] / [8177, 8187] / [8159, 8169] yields 3.5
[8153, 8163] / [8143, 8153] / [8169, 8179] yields 5.1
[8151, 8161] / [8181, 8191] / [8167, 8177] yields 3.1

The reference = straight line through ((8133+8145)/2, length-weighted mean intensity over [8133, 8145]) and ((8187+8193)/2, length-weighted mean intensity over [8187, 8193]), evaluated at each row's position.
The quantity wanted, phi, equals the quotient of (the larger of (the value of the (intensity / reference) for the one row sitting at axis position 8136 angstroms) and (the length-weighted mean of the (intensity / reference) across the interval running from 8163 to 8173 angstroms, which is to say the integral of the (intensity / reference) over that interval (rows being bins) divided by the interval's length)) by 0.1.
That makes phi 10.1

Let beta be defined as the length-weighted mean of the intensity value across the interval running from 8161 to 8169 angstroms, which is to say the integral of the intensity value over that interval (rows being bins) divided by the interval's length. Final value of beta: 206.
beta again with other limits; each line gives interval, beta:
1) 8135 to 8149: 204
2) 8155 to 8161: 204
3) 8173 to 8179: 213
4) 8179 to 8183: 221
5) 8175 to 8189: 223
